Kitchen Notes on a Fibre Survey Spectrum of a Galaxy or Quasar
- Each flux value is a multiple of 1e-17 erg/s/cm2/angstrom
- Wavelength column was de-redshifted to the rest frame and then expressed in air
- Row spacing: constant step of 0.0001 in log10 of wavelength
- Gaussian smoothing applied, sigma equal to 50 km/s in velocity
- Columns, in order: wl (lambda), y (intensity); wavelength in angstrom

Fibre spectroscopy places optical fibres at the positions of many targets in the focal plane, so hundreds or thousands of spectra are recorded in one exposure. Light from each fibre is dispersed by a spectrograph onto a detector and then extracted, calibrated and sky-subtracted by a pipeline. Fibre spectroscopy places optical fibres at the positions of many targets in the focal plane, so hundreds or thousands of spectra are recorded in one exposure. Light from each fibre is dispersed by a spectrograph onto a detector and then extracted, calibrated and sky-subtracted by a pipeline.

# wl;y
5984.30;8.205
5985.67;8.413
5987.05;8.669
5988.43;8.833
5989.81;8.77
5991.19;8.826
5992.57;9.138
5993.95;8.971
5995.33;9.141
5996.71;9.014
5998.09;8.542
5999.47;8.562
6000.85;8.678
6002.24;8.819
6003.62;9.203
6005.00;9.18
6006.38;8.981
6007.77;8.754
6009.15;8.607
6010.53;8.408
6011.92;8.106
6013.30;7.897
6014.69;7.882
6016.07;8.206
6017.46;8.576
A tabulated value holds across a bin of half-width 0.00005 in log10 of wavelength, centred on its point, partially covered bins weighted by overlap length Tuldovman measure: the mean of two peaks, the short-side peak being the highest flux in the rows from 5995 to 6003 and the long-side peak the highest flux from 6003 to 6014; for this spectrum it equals 9.17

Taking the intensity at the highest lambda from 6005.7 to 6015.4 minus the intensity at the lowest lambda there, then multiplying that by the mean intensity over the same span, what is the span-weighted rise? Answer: -9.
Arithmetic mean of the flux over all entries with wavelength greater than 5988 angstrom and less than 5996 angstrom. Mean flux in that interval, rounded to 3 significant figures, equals 8.95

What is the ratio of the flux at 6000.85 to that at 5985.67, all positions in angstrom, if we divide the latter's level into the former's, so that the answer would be 1.03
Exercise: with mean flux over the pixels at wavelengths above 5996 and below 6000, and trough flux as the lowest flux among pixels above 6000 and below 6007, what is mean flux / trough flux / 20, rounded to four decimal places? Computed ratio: 0.0502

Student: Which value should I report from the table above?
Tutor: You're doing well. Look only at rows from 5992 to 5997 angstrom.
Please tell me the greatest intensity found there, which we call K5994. 9.141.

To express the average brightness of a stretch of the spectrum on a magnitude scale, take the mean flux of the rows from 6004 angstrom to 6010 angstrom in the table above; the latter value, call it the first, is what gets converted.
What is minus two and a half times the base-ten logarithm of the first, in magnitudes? -2.37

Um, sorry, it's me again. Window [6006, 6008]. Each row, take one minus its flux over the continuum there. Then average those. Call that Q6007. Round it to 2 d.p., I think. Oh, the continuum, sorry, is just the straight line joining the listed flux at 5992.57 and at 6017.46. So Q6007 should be -0.01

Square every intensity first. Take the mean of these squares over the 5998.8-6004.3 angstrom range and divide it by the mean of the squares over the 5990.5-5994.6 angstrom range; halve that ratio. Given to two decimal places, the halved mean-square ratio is 0.48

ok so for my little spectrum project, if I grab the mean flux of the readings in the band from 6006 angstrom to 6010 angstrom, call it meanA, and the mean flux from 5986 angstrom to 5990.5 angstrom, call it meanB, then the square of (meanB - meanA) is 0.00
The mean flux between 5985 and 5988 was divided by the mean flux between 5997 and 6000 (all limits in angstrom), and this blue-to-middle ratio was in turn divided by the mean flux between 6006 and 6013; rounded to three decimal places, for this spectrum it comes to 0.117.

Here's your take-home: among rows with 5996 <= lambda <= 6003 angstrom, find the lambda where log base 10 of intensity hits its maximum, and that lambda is 5996.71 angstrom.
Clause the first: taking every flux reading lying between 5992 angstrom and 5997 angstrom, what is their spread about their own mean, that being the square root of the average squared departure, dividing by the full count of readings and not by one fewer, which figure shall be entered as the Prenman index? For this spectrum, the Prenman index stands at 0.075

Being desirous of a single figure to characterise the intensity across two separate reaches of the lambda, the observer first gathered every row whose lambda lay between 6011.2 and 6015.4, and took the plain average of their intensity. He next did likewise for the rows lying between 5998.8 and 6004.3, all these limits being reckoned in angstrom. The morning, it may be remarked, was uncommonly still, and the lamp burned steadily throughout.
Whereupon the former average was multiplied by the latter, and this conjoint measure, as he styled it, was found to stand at 70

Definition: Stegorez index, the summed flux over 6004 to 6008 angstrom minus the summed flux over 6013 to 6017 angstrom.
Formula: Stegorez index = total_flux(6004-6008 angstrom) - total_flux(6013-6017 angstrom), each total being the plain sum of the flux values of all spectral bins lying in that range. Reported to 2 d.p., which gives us 2.93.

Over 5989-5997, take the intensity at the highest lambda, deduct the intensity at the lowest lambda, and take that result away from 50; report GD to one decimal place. 49.8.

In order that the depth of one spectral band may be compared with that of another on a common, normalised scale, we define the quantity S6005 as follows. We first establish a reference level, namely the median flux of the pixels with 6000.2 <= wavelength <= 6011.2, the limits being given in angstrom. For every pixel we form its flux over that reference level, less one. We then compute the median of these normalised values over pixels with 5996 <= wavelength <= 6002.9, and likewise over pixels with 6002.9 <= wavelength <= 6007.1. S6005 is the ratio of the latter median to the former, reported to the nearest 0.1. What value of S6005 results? -3.6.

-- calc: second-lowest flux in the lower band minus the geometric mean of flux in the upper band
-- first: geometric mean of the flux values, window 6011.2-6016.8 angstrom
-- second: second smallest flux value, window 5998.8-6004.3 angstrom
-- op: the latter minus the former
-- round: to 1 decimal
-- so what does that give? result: 0.7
